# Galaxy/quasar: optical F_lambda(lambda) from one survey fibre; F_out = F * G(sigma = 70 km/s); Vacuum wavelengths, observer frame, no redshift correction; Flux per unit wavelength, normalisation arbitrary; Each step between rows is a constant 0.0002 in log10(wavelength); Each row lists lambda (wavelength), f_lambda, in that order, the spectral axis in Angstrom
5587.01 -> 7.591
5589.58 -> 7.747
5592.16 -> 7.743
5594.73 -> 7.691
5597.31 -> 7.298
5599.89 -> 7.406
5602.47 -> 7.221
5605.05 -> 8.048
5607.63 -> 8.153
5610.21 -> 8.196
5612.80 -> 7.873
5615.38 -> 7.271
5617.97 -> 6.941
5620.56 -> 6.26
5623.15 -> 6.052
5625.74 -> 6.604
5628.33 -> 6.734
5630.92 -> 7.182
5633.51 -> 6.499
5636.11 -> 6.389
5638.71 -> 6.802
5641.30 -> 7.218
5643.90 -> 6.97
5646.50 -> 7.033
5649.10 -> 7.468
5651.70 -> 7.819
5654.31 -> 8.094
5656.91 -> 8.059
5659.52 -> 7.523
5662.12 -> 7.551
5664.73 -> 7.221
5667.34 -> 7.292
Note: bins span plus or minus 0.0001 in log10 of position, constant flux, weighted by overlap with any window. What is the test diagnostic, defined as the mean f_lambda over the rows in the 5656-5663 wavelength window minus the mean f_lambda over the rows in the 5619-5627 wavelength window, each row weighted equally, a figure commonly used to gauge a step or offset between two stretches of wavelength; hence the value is 1.4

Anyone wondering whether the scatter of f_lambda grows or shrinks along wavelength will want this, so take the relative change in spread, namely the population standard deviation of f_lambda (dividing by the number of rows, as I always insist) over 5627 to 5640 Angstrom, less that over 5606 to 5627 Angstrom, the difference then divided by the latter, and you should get -0.7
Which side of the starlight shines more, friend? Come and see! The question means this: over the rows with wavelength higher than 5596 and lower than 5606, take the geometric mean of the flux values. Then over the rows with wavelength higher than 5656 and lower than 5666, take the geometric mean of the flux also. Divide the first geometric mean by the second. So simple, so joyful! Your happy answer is 0.99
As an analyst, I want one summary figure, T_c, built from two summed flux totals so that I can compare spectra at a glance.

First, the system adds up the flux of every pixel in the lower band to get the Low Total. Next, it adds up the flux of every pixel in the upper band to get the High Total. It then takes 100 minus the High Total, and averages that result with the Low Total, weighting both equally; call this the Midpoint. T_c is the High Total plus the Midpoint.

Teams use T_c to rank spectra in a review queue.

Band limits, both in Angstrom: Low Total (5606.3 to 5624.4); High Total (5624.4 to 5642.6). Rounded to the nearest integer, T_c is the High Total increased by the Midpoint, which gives 99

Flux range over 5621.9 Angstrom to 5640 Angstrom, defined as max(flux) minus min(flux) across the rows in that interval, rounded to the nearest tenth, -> 1.1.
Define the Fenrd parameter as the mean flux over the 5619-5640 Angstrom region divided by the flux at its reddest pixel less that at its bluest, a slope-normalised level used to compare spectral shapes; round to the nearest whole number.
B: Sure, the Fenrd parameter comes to 12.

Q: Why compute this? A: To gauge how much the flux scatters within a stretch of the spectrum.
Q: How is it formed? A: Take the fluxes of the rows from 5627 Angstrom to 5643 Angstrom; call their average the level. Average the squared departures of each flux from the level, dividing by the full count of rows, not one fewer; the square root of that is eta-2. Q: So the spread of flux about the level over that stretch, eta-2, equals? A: 0.31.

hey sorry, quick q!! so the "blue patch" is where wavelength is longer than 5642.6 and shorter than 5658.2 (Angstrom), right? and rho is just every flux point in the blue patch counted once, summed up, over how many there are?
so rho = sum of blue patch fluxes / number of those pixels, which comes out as 7.57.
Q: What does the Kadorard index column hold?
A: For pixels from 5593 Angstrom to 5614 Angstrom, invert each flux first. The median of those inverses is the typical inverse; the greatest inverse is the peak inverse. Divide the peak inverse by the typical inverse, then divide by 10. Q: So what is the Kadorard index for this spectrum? 0.1078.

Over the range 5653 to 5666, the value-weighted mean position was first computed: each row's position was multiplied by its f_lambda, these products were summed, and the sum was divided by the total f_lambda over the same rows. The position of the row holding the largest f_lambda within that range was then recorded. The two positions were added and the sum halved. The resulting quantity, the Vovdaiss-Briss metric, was 5656.8 Angstrom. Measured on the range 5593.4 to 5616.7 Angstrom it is 5607.7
